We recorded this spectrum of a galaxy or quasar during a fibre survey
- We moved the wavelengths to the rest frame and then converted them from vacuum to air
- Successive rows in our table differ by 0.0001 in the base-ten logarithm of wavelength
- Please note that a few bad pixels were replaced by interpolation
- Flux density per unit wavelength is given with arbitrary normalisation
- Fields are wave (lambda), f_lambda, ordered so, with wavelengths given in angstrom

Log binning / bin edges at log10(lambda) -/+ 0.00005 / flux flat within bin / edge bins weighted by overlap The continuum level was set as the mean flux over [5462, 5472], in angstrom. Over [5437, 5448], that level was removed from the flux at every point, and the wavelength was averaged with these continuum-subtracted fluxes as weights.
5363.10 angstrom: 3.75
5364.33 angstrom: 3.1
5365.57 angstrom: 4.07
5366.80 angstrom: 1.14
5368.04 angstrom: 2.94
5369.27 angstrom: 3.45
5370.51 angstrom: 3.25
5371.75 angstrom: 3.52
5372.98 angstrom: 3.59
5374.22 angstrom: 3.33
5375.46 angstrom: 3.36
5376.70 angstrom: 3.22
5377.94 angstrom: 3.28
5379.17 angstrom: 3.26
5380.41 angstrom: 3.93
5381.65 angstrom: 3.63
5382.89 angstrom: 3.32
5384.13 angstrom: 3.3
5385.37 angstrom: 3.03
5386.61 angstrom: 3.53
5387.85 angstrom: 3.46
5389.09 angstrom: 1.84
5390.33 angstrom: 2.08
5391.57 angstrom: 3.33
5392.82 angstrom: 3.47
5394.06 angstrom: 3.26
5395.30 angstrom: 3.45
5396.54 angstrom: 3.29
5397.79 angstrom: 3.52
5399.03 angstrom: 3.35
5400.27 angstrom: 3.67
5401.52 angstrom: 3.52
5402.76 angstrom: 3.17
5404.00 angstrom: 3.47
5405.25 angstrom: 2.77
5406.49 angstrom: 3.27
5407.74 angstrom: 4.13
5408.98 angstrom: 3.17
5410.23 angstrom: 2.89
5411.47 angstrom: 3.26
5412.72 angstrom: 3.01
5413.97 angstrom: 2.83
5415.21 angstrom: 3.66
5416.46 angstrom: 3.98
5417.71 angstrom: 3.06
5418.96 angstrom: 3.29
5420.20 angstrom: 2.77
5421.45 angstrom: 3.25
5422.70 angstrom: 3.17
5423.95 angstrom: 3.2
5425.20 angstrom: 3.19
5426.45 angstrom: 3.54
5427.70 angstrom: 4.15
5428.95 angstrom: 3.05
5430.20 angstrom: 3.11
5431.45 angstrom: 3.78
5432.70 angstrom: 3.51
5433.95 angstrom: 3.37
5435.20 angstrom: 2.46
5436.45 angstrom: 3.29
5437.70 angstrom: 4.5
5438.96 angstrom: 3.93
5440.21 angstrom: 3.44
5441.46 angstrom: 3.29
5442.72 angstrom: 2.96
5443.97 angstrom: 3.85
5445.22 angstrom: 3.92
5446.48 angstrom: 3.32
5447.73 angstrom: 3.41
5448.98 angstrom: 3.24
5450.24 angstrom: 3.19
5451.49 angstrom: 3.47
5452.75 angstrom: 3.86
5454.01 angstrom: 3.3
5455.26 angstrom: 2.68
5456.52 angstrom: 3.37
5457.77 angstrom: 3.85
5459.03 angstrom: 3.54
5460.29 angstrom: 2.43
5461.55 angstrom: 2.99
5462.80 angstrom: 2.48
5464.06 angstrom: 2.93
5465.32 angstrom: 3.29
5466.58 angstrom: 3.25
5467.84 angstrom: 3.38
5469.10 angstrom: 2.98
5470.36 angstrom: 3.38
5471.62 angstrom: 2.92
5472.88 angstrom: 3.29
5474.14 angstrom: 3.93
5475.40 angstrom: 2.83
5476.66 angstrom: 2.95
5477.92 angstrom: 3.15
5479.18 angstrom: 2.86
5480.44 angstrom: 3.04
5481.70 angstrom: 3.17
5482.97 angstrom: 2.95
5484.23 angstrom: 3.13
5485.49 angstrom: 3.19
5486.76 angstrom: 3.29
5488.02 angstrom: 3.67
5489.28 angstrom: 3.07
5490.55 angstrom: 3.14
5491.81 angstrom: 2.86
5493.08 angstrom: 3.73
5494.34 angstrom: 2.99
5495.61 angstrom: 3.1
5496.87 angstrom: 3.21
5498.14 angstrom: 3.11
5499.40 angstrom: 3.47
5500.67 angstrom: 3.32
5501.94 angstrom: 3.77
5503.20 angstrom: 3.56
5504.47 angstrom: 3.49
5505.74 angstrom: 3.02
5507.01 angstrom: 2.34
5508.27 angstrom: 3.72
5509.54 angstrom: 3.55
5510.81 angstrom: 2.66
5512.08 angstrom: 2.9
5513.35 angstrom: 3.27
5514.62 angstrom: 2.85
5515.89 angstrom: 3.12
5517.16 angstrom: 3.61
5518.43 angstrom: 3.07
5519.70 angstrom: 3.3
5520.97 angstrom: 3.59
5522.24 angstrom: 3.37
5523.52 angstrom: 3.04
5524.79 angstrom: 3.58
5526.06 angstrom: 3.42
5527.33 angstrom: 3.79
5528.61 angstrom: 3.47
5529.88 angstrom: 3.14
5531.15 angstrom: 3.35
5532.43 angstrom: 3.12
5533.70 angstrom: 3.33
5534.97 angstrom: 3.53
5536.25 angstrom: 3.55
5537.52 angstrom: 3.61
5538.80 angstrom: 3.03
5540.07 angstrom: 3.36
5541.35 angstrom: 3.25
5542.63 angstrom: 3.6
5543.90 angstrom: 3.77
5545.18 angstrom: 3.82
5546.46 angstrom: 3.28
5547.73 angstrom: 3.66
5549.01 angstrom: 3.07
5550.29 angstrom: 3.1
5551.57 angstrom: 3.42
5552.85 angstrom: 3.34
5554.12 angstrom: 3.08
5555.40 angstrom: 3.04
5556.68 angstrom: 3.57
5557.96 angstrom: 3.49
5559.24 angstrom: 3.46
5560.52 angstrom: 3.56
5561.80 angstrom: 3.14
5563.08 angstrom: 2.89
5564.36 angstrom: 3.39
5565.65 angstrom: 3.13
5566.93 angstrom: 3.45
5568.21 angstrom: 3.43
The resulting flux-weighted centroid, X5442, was 5441.5 angstrom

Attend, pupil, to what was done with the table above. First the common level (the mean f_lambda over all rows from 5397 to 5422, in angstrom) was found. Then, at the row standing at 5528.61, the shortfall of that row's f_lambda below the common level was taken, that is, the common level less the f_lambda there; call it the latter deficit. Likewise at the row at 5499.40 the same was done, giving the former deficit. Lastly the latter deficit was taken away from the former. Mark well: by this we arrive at 0.0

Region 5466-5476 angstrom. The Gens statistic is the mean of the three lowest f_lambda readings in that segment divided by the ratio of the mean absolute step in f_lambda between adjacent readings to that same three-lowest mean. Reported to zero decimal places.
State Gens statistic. 17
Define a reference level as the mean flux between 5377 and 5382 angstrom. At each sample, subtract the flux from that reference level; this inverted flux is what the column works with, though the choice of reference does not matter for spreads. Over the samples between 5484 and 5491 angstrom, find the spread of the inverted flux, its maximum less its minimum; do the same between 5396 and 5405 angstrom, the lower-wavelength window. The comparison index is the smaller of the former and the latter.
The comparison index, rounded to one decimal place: 0.5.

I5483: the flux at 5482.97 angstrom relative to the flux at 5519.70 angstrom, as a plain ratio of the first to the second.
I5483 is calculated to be 0.89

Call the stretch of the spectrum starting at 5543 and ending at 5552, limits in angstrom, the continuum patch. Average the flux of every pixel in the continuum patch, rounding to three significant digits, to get 3.45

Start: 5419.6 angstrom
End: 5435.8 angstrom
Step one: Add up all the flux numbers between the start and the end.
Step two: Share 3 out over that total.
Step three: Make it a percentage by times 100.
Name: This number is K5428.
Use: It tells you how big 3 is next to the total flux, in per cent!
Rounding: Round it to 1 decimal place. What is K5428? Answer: 7.1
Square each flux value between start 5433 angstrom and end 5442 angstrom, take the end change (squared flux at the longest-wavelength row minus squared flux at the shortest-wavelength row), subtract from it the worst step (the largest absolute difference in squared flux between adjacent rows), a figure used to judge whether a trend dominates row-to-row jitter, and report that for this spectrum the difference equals -10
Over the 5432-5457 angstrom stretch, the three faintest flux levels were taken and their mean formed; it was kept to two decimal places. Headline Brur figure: 2.70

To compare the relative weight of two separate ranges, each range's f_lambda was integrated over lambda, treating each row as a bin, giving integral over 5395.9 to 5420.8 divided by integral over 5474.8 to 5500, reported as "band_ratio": 1.04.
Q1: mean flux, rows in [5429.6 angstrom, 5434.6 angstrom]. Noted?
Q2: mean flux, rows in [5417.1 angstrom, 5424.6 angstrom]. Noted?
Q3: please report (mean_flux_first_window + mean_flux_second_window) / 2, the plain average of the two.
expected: 3.28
